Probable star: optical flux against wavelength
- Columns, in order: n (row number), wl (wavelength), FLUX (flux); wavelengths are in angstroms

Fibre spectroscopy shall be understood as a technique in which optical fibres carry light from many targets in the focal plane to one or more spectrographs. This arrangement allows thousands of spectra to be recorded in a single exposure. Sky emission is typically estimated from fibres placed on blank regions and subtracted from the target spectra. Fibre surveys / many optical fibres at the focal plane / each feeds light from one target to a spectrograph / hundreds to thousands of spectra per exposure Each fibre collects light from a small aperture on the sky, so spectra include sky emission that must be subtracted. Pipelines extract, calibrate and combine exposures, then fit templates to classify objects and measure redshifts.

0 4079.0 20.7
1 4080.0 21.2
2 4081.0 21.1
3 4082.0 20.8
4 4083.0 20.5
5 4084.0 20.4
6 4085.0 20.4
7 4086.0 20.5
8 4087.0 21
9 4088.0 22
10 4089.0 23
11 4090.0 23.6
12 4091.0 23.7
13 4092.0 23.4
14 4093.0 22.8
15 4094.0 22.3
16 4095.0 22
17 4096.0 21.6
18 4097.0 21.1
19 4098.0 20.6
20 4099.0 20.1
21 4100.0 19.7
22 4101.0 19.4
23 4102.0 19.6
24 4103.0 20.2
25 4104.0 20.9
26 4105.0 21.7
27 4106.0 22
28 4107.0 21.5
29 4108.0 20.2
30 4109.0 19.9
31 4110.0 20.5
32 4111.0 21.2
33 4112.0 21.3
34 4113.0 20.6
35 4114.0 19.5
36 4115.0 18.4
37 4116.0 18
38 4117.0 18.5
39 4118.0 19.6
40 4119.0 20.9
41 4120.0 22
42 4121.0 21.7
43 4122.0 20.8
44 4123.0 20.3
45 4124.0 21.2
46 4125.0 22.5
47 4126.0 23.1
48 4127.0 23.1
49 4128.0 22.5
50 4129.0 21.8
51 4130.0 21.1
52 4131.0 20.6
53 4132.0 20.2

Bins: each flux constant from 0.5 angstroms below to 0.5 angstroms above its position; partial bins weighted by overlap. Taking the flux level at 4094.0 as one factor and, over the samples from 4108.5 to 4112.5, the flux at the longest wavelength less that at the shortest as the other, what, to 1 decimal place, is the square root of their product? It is 5.6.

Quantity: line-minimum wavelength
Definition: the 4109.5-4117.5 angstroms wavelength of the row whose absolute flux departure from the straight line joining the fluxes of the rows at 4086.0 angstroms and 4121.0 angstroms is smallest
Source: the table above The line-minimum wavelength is 4112.0 angstroms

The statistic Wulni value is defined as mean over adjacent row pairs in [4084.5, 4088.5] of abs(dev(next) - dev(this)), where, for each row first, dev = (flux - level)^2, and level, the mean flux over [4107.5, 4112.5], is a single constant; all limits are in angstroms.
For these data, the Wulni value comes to 0.64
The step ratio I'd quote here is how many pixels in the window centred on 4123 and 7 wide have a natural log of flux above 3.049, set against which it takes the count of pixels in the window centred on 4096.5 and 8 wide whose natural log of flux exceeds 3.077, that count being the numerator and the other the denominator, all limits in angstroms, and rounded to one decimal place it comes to 0.6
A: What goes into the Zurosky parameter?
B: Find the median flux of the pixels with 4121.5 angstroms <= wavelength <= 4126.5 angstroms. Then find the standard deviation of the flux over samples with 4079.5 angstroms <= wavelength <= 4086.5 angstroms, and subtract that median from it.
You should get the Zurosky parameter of -20.9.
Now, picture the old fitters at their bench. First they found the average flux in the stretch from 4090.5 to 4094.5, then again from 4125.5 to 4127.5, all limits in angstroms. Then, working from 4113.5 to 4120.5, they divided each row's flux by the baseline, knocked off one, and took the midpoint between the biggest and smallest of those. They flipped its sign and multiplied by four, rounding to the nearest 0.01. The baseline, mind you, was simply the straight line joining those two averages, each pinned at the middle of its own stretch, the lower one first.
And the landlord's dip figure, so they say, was 0.53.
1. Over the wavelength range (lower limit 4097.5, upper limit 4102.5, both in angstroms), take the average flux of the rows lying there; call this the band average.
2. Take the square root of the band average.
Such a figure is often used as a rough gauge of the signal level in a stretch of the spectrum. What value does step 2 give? 4.46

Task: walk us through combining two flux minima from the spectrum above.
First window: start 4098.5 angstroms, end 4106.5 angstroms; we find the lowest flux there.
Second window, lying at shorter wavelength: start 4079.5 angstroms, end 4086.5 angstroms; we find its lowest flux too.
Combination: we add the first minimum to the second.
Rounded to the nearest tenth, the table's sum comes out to 39.8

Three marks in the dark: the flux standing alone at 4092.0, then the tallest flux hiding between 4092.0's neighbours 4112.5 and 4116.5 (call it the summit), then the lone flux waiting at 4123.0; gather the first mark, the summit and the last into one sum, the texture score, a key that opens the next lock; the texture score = 64.3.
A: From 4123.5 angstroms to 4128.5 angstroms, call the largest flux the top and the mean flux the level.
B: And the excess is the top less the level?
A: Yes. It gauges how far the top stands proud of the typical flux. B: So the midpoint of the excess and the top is 11.9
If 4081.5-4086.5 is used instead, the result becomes 10.5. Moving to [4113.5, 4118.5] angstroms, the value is 10.2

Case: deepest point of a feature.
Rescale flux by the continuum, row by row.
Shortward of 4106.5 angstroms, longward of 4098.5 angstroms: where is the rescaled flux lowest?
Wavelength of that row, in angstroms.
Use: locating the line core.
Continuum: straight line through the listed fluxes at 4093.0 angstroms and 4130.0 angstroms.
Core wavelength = 4101.0 angstroms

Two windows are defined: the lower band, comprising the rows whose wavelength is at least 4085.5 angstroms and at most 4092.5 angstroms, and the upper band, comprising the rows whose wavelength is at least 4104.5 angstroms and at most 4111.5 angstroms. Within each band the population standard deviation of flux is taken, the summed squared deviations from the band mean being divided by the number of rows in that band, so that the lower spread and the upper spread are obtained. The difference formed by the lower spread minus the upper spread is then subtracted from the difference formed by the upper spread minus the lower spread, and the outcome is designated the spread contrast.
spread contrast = -0.92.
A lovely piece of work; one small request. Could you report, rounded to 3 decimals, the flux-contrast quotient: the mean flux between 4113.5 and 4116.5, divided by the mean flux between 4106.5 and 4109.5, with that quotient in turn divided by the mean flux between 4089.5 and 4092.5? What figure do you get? 0.039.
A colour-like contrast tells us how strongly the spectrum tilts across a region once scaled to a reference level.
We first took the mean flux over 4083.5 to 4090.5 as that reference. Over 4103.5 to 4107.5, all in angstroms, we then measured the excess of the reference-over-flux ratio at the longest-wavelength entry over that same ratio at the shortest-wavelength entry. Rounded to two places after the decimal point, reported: -0.03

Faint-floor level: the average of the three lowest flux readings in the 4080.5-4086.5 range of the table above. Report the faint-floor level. 20.4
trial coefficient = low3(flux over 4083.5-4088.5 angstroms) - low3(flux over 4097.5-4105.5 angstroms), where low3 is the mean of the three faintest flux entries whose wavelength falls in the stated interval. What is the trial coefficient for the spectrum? 0.87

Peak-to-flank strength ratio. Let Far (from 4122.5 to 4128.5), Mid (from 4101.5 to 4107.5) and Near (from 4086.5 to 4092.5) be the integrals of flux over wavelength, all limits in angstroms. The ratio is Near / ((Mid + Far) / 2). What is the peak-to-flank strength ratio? 1.06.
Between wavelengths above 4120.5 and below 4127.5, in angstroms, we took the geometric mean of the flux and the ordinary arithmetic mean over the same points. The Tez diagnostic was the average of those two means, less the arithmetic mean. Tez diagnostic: -0.012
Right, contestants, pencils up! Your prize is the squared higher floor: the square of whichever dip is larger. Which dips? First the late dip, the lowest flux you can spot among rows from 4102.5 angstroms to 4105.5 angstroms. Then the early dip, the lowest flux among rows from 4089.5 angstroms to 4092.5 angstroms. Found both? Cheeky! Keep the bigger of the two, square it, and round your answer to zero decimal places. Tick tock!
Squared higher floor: 548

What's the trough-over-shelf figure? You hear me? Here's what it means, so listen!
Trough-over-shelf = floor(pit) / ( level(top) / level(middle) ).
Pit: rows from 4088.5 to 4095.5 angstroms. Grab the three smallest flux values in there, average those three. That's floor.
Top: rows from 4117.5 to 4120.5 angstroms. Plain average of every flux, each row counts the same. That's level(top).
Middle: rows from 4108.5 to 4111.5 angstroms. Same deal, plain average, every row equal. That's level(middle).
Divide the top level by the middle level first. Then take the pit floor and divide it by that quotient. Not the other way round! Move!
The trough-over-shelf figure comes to 22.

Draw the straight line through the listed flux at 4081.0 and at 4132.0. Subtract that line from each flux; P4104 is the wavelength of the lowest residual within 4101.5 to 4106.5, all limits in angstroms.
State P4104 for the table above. 4102.0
